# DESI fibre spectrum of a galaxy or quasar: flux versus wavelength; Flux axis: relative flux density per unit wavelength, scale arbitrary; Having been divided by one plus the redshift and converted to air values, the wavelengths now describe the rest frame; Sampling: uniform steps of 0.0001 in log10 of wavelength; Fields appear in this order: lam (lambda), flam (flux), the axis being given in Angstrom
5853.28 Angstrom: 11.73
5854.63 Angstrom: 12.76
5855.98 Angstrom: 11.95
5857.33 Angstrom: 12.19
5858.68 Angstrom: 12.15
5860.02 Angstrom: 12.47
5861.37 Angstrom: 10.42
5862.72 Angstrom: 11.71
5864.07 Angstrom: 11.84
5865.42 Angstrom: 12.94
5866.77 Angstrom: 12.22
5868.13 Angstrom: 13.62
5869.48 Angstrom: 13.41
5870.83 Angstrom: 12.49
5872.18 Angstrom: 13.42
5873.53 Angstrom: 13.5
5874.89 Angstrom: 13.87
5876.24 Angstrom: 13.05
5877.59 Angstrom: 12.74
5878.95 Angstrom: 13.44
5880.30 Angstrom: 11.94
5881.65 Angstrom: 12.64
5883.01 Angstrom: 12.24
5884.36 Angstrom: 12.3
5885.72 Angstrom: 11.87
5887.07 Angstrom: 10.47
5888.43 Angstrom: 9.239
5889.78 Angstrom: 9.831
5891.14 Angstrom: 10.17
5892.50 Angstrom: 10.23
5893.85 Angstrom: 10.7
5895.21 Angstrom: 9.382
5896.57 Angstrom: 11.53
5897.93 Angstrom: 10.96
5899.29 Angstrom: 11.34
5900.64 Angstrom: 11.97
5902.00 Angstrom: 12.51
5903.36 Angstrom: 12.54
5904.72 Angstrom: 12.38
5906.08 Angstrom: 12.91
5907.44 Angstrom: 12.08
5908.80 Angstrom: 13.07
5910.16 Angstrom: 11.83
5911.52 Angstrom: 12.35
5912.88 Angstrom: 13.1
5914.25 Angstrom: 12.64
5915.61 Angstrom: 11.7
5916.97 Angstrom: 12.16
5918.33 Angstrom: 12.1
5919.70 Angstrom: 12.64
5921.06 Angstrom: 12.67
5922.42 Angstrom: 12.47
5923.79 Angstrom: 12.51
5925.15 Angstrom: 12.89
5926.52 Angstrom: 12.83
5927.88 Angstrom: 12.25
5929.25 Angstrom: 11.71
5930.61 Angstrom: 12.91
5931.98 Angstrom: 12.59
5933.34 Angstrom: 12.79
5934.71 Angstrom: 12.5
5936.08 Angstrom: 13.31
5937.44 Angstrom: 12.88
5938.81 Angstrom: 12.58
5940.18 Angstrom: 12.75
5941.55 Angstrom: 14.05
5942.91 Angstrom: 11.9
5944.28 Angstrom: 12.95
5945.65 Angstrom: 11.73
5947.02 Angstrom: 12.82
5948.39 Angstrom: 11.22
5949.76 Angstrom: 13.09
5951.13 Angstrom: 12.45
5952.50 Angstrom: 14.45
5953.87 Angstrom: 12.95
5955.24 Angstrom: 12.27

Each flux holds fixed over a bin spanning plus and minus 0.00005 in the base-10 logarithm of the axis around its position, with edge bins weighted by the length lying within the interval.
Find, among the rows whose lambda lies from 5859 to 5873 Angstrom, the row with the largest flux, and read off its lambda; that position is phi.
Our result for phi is 5868.13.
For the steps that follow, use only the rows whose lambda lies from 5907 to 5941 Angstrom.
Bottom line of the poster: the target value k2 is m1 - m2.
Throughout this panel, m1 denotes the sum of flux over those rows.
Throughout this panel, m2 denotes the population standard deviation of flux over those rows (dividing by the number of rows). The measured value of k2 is 313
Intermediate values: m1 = 313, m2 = 0.42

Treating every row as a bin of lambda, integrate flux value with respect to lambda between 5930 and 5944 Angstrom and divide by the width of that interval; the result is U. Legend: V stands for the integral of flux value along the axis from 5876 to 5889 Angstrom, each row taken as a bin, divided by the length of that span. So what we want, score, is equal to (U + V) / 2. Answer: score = 12.4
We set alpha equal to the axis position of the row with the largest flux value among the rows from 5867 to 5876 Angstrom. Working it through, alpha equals 5874.89 Angstrom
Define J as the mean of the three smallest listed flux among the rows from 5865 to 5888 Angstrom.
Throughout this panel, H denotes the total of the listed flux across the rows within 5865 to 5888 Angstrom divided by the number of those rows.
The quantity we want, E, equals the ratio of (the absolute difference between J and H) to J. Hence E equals 0.113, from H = 12.7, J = 11.4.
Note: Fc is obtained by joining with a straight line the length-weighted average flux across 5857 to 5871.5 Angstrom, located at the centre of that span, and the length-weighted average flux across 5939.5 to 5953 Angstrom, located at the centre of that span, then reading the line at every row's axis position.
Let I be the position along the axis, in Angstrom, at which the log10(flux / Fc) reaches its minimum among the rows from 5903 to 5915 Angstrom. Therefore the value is 5910.16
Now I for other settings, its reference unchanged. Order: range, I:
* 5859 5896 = 5888.43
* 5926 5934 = 5929.25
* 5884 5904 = 5888.43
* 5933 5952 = 5948.39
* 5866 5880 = 5866.77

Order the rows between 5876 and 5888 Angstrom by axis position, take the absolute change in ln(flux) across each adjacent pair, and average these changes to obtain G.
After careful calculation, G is 0.056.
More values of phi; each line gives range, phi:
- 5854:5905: 5874.89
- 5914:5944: 5941.55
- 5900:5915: 5912.88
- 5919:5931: 5930.61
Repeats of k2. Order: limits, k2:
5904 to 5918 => 124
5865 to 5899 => 297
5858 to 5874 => 149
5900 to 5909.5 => 87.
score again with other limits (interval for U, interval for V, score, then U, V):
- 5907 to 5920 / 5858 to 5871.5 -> 12.3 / 12.4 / 12.3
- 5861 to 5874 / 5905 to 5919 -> 12.5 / 12.6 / 12.4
